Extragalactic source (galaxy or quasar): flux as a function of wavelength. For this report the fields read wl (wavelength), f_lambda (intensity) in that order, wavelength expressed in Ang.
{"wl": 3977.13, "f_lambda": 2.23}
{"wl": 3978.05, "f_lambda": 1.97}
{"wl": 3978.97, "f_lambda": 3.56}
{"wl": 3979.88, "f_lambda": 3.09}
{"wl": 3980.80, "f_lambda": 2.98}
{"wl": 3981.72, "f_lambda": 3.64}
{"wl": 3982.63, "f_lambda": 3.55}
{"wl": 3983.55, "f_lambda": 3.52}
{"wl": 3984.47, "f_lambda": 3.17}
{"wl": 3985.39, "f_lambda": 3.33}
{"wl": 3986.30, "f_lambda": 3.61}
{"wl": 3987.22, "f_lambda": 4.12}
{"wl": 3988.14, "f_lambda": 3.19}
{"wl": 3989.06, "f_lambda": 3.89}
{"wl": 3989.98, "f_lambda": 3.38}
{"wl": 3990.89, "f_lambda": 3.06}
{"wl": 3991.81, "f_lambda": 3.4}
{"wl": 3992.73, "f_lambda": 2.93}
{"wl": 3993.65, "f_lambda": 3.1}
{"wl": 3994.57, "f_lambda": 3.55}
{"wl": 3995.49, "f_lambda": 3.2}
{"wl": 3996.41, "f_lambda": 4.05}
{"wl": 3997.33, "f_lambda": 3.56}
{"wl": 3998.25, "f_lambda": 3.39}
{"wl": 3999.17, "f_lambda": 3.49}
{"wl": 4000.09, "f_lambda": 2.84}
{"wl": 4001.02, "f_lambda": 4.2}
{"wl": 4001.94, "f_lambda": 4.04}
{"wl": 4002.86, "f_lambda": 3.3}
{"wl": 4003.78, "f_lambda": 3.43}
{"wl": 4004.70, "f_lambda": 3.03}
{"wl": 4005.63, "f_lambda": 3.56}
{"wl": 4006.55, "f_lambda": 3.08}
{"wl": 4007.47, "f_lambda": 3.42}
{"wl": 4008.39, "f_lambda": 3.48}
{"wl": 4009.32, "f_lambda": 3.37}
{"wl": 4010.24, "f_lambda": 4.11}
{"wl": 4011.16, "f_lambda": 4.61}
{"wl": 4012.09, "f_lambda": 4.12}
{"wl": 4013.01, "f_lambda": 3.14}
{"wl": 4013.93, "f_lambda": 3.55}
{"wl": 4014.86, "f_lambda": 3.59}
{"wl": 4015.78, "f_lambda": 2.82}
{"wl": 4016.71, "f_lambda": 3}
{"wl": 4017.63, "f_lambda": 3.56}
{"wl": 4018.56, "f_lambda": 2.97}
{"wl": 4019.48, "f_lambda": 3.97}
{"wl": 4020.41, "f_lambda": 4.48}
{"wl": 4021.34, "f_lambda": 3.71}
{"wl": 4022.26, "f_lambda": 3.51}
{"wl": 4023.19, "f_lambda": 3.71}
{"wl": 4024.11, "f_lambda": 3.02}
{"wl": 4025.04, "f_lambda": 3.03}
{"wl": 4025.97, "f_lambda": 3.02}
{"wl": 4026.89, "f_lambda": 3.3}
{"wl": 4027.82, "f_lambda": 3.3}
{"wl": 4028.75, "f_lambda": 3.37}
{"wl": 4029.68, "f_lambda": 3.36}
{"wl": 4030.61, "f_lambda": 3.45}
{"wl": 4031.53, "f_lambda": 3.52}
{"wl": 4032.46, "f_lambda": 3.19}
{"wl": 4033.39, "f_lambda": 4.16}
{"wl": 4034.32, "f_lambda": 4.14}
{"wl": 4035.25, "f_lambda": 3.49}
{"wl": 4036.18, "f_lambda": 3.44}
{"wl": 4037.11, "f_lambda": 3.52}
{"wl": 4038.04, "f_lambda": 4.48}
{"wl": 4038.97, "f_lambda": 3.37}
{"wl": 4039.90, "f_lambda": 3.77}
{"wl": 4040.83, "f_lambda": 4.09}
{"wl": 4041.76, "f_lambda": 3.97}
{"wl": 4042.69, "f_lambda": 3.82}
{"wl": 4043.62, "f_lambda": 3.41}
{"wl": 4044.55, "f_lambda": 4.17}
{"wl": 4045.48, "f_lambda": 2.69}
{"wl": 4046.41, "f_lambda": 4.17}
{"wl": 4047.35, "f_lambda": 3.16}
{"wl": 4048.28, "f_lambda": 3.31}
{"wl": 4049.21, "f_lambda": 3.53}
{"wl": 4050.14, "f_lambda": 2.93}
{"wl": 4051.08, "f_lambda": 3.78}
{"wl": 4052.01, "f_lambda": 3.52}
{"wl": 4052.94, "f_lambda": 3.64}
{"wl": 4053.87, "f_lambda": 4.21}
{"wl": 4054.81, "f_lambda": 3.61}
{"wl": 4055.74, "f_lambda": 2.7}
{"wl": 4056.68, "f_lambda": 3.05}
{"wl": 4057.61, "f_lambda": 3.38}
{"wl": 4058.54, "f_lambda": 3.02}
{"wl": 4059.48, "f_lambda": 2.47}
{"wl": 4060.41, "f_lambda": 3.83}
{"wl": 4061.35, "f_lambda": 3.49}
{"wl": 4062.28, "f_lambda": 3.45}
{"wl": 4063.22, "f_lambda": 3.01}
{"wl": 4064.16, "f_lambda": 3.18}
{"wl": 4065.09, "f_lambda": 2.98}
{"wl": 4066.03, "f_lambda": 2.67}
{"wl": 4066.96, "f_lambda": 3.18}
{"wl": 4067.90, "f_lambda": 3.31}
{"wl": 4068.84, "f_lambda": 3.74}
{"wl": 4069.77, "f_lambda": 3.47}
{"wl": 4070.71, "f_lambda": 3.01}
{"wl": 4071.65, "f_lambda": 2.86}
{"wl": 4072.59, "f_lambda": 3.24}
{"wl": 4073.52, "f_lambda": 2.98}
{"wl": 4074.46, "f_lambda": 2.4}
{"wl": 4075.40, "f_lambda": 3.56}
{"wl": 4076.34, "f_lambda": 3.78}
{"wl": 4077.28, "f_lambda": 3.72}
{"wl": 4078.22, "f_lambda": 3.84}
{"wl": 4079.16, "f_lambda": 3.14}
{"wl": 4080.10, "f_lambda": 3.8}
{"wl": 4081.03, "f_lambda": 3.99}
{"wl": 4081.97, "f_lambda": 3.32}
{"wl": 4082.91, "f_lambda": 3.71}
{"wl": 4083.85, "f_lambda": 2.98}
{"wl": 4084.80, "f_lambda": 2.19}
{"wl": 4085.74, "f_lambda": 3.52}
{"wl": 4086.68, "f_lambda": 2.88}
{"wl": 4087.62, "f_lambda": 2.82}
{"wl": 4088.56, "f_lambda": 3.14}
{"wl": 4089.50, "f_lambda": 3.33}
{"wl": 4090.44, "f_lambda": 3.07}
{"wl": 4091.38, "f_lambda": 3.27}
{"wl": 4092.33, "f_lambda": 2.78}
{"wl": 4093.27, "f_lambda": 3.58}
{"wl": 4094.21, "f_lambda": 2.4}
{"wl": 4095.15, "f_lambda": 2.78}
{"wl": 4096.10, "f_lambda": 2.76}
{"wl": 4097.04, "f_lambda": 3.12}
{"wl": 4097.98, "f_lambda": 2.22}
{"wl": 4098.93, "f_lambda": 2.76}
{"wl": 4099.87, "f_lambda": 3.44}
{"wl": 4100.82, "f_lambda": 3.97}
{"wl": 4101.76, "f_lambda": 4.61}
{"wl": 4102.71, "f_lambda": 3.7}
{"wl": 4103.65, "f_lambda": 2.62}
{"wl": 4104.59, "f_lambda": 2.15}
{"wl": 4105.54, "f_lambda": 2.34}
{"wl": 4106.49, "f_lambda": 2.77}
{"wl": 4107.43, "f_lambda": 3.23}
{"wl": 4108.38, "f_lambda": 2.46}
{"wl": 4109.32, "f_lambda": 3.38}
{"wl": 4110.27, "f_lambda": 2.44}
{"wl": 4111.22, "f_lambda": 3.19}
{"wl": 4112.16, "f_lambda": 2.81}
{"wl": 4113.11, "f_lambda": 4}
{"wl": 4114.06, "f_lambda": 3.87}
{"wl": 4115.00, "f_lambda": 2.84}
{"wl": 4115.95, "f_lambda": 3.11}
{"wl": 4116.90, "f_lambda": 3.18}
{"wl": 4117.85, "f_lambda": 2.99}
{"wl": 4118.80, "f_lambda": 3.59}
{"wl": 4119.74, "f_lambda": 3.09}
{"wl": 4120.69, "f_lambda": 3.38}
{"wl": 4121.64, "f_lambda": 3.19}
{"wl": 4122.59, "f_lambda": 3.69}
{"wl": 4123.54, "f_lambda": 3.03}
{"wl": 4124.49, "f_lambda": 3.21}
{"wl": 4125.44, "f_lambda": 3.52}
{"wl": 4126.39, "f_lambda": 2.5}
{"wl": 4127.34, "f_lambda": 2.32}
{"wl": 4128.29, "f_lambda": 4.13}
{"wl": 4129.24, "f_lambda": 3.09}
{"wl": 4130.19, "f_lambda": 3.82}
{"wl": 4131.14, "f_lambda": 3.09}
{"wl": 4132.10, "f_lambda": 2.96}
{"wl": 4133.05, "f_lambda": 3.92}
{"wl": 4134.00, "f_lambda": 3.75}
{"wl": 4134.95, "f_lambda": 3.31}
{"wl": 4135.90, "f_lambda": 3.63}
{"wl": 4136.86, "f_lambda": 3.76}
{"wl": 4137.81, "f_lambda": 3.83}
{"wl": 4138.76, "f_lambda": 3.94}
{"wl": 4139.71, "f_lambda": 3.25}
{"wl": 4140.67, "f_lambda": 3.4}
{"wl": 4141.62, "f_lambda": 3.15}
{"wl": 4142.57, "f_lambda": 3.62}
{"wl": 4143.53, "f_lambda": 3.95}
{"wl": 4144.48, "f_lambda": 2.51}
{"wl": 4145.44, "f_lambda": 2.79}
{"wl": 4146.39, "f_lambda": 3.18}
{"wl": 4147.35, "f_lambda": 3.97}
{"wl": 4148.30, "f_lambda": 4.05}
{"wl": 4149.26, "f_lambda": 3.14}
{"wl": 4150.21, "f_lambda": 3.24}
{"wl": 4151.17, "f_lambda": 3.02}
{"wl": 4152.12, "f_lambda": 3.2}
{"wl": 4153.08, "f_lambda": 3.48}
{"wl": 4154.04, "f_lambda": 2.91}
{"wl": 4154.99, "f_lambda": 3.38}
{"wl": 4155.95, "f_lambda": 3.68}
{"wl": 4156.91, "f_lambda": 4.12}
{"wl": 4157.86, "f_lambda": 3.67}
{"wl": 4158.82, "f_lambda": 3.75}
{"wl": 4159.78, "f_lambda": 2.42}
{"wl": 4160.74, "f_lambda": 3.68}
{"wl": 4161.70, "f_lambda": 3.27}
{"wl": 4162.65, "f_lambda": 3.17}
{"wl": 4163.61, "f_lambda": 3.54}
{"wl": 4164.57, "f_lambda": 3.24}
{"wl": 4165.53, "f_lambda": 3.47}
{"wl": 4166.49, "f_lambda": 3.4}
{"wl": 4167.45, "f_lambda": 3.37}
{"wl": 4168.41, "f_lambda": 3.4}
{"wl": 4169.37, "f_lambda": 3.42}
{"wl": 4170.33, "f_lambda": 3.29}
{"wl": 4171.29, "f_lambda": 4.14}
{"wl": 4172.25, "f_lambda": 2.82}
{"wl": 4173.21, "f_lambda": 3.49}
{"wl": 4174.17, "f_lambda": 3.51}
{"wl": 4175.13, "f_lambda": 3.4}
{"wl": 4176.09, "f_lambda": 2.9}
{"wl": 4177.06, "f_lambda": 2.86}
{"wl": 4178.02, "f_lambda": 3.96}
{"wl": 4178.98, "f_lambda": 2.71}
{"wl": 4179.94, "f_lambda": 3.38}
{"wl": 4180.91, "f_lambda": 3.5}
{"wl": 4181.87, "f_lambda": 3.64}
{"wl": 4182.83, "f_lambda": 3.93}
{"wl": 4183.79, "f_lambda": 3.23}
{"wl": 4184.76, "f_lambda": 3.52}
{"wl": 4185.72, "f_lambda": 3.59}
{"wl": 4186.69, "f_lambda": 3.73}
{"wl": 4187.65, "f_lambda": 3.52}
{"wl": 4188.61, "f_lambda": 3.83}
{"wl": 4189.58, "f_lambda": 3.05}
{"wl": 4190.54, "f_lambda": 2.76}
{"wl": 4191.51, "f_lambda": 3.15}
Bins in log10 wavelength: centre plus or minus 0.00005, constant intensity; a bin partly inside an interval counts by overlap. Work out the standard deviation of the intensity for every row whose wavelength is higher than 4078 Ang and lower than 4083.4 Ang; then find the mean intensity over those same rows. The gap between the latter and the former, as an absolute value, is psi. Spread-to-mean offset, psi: 3.3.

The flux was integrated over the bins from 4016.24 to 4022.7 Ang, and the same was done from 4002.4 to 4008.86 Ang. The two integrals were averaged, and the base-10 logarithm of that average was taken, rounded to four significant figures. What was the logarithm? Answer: 1.350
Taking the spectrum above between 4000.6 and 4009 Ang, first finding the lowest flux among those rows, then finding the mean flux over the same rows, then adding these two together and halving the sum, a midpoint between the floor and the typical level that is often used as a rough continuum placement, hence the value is 3.3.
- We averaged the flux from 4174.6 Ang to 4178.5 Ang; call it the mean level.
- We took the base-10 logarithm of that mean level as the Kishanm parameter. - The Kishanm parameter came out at 0.52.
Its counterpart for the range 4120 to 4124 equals 0.52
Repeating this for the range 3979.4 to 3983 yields 0.52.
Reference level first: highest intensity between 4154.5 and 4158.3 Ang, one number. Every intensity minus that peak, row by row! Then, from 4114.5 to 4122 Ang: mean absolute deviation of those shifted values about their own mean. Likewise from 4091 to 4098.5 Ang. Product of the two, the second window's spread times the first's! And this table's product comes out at 0.056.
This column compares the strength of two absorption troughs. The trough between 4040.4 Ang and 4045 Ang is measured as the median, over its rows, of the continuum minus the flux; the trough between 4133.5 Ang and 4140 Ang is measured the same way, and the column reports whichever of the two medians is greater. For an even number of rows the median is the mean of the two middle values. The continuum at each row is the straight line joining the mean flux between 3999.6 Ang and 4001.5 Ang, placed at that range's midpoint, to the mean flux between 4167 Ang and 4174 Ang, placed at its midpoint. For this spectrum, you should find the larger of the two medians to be -0.31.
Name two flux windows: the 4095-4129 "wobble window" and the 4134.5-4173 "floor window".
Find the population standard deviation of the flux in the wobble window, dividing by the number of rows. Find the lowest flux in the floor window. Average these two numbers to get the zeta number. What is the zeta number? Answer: 1.50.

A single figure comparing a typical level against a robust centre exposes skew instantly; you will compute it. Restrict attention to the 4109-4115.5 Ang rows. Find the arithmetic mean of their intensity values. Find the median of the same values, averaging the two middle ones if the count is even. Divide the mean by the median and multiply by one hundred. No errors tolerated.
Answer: 101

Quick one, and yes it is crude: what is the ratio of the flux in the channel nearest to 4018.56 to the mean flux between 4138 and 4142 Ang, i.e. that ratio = 0.86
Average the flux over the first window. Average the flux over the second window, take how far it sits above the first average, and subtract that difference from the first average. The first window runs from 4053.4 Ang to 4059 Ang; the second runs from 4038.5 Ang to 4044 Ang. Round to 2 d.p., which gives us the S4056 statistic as 2.92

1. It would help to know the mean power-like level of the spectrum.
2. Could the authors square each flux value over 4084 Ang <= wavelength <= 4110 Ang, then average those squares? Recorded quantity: 9.4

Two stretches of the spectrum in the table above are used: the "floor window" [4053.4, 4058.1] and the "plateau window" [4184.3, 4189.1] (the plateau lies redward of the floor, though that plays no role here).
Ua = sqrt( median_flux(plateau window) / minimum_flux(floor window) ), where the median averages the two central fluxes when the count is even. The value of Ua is 1.15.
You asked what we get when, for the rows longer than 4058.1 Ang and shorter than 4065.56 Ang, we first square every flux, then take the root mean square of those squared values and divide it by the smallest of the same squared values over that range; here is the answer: 1.7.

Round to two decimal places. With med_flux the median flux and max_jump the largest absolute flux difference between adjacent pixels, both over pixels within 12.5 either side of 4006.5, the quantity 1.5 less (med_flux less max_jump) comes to -0.62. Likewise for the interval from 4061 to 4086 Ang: -0.48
